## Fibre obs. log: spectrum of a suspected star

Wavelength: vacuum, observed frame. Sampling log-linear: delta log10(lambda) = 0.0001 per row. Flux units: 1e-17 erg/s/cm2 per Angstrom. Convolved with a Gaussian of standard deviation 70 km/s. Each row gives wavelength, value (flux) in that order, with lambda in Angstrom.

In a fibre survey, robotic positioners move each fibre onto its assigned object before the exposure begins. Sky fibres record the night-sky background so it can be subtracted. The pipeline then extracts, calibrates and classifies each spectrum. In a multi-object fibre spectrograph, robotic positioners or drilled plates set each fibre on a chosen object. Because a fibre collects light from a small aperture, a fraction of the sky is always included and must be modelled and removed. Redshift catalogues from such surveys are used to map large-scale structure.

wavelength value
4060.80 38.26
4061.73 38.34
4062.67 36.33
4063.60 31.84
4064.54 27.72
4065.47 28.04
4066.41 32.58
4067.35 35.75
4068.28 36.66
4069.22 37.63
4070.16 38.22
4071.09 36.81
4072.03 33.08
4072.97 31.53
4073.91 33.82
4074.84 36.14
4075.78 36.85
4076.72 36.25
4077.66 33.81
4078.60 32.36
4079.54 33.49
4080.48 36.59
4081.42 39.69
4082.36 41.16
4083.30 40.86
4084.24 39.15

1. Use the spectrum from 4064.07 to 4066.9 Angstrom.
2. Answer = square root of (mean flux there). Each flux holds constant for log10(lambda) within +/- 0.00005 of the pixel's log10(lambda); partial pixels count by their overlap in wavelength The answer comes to 5.43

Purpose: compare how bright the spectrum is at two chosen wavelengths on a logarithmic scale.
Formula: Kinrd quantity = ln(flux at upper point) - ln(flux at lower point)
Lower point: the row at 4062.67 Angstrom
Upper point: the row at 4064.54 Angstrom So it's -0.27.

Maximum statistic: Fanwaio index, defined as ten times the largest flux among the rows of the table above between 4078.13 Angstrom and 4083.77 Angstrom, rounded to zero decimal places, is 412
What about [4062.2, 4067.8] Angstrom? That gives 363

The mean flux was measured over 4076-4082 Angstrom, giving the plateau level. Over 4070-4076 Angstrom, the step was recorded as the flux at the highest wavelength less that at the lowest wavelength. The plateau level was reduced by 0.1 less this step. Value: 34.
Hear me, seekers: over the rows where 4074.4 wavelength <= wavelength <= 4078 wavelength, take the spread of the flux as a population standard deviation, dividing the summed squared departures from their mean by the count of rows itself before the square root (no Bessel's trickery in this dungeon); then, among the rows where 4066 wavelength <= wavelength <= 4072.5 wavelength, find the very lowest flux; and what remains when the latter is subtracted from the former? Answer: -31.4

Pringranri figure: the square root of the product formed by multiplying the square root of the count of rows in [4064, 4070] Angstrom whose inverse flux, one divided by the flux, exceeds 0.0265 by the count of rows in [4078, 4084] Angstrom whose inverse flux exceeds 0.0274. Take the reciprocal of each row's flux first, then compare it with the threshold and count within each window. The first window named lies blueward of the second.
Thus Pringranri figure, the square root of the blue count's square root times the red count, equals 2.2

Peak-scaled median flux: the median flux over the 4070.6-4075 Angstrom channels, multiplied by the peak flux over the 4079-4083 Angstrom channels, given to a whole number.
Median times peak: 1392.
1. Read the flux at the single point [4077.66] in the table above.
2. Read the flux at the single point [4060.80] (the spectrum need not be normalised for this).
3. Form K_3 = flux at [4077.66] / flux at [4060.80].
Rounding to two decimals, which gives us 0.88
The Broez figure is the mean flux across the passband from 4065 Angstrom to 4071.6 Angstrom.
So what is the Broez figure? 35.1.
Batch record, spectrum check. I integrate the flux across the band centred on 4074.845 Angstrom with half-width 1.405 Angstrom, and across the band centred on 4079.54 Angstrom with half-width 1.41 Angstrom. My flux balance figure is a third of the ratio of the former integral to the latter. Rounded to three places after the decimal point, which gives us 0.347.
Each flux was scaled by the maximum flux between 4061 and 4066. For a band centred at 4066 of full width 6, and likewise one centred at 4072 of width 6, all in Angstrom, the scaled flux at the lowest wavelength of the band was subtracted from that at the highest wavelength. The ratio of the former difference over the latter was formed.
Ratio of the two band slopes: -3.2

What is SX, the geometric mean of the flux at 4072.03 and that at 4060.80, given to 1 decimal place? 35.6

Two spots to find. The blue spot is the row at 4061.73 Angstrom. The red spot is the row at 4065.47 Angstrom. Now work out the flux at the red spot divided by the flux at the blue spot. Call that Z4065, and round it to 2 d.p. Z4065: 0.73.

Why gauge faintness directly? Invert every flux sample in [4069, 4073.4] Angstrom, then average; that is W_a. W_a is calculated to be 0.0284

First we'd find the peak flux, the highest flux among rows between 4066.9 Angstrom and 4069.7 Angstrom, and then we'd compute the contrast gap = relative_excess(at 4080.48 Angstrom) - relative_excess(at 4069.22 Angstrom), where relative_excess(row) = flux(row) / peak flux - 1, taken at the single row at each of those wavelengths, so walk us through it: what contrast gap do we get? -0.03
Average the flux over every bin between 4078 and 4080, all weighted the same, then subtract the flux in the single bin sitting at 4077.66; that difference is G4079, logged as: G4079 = -0.9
